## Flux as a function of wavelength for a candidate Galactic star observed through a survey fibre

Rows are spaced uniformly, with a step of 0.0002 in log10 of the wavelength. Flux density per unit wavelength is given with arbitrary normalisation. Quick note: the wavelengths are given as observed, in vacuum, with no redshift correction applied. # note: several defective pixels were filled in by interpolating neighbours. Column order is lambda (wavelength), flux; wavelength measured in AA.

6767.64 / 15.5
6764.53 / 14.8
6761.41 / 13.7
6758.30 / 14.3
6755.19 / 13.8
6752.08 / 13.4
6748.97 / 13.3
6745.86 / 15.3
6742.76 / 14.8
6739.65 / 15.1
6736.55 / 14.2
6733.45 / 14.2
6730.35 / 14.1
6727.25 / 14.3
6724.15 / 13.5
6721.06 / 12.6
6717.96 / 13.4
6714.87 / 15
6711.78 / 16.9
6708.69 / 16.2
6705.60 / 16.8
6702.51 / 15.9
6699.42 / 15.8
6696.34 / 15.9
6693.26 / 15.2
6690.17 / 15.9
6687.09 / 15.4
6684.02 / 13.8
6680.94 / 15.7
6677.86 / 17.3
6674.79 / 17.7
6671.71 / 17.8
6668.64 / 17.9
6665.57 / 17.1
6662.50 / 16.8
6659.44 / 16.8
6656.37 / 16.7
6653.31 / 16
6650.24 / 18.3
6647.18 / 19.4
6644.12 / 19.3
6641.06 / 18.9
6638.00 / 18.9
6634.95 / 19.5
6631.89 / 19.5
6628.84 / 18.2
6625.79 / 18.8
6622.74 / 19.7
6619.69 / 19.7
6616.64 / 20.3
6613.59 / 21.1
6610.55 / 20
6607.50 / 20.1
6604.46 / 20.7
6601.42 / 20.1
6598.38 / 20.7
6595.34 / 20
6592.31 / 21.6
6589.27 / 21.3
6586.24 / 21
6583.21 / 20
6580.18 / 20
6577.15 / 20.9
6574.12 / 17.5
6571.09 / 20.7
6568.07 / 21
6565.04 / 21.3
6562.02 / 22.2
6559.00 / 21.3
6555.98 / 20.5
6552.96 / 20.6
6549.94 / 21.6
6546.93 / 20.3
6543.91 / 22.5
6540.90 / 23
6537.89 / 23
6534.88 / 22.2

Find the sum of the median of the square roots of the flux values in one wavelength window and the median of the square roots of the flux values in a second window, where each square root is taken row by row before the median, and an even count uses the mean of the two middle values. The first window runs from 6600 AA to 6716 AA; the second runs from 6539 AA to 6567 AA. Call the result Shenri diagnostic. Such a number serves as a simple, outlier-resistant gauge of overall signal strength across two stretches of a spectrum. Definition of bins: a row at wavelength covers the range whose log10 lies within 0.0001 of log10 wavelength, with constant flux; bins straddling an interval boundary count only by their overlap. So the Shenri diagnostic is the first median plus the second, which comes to 8.8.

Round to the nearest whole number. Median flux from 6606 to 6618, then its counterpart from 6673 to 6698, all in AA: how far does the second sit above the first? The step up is -4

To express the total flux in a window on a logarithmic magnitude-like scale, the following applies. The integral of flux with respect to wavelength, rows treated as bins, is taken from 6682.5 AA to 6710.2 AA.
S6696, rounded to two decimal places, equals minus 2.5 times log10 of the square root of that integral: -3.30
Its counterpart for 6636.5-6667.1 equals -3.42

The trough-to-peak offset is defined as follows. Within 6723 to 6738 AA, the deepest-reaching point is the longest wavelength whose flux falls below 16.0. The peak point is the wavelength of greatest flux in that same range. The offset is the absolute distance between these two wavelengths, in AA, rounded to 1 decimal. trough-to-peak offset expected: 9.3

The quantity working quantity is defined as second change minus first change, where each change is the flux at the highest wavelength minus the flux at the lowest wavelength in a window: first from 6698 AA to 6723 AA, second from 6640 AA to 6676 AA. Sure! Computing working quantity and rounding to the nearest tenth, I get 2.0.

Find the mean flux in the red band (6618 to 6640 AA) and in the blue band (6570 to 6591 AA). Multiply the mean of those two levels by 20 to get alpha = 394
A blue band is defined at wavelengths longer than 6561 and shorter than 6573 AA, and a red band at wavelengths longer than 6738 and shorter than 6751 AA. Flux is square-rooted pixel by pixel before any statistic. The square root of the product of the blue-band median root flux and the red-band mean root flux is 4.19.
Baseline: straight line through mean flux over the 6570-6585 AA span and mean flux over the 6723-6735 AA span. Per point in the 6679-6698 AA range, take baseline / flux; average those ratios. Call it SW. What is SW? 1.02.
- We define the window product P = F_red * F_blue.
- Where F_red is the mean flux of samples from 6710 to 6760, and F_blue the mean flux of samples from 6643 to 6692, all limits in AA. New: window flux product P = 242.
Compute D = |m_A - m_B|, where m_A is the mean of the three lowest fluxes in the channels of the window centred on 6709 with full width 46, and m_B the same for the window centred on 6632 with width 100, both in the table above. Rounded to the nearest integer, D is 3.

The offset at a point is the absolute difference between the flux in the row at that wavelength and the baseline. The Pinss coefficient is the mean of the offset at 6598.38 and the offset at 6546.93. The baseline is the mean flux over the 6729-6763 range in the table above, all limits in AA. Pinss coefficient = 6.3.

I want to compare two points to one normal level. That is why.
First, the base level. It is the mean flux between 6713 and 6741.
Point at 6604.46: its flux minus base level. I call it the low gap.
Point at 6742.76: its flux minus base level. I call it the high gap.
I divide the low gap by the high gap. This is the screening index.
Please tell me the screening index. 9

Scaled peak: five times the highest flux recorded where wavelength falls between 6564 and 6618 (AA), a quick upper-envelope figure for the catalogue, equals 108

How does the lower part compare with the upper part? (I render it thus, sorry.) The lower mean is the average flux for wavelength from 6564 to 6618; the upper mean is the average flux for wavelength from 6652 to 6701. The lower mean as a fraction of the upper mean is 1.25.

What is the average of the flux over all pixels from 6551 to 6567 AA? 21.2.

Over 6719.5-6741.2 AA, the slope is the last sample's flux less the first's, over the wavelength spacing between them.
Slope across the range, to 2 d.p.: 0.13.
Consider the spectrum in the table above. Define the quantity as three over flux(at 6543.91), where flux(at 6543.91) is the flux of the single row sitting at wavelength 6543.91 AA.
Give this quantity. 0.133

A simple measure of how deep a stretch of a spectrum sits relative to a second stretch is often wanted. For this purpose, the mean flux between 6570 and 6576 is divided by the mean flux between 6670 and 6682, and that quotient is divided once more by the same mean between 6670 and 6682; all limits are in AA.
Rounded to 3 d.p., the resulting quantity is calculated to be 0.065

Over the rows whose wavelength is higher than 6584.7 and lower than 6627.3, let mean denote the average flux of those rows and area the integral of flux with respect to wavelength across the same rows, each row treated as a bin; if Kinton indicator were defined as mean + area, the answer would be 888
